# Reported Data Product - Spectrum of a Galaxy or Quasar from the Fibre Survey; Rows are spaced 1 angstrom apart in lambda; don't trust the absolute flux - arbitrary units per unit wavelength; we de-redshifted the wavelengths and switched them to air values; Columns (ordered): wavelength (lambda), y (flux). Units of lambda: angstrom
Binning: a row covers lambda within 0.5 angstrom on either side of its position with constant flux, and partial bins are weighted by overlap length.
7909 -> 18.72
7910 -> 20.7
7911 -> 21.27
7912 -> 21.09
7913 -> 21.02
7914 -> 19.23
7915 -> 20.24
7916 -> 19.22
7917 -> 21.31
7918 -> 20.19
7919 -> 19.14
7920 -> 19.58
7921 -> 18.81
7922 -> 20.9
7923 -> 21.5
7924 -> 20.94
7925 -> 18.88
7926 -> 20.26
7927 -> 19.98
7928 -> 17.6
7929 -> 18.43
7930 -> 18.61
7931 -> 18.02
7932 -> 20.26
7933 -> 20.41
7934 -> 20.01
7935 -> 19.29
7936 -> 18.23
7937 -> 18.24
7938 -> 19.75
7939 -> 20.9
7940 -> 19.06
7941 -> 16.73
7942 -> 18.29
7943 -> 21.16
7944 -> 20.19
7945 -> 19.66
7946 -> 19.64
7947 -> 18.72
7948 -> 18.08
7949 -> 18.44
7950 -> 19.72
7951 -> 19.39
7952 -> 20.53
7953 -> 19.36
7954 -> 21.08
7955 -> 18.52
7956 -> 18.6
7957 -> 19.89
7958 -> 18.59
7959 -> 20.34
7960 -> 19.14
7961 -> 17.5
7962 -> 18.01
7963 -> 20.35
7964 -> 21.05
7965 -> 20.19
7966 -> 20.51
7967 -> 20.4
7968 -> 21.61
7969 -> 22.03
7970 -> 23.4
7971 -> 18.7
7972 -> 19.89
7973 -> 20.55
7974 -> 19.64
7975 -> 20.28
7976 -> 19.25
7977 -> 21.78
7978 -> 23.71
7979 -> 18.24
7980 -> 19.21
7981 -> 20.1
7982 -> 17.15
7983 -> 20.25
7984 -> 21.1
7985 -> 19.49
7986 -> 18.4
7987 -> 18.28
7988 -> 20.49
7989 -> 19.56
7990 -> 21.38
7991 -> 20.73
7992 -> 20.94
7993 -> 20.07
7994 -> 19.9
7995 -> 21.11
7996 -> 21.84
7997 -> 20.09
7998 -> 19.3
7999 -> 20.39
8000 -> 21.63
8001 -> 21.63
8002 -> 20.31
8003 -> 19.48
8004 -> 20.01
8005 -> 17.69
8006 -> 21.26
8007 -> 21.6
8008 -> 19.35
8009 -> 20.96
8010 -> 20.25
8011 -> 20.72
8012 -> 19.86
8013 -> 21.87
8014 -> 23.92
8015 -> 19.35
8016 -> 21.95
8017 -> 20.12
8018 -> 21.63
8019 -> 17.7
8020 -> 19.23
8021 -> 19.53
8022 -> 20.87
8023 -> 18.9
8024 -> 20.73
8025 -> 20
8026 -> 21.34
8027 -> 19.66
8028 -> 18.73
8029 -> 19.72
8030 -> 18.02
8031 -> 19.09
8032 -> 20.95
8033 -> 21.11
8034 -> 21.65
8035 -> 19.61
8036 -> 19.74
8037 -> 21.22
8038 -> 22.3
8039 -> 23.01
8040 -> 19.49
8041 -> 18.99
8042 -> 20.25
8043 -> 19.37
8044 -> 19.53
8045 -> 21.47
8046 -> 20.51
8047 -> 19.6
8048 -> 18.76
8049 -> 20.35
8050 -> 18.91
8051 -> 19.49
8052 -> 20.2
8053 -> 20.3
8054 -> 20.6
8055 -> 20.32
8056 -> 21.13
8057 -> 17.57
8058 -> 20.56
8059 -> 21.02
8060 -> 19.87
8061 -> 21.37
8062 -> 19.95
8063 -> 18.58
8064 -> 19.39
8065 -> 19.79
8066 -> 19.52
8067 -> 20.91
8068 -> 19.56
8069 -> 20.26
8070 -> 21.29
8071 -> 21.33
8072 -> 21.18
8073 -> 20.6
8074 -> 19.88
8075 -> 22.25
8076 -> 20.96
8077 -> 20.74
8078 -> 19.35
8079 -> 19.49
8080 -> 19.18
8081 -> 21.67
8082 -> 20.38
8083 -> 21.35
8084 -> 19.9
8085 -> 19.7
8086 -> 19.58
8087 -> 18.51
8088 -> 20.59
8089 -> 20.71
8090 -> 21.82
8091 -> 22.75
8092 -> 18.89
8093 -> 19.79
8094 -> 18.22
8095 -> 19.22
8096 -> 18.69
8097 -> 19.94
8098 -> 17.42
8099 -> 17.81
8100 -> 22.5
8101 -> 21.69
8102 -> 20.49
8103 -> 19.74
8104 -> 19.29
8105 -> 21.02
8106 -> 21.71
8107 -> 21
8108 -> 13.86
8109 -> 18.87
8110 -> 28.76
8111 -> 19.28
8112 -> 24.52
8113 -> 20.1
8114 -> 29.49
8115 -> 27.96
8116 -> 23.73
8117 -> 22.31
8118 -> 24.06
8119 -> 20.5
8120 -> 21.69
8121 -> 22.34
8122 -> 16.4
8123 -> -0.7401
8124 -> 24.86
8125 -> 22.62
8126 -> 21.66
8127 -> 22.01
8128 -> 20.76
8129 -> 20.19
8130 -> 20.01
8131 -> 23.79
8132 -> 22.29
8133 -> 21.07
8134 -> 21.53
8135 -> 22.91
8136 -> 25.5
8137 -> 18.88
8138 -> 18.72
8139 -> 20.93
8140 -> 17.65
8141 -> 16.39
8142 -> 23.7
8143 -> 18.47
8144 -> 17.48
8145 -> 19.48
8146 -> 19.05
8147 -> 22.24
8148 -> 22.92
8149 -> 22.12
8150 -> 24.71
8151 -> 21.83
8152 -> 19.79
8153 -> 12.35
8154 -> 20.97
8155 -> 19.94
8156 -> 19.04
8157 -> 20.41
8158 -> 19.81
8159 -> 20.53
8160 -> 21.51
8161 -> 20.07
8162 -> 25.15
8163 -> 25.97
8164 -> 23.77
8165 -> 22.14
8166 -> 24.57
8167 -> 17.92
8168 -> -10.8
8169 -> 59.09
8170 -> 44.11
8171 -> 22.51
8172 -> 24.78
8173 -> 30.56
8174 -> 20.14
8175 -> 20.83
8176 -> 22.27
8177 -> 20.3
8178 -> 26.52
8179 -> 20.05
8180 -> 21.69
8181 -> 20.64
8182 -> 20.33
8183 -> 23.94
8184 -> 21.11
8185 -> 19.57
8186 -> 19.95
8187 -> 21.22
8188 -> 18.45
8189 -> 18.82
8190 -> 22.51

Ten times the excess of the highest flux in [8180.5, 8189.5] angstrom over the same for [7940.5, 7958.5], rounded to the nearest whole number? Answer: 28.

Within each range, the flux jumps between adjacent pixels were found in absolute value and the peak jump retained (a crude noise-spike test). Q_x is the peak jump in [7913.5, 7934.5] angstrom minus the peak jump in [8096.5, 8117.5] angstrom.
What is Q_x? -7.5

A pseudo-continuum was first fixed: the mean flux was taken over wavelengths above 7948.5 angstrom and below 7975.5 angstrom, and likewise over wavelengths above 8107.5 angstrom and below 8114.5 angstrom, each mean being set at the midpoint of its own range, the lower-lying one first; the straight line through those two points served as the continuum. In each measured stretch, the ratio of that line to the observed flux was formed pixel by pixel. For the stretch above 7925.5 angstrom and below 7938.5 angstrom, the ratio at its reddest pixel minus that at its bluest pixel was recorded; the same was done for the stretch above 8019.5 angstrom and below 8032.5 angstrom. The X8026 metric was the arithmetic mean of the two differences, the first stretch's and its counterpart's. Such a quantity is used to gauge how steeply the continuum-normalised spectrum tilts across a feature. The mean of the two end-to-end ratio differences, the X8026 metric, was -0.023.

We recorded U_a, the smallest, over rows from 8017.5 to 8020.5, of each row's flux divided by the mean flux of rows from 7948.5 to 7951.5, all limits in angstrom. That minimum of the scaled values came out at 0.92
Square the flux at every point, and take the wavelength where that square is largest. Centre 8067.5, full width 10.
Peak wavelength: 8071 angstrom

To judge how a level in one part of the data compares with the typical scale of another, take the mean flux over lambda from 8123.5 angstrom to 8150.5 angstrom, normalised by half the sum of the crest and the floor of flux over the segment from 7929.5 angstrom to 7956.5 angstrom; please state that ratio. 1.12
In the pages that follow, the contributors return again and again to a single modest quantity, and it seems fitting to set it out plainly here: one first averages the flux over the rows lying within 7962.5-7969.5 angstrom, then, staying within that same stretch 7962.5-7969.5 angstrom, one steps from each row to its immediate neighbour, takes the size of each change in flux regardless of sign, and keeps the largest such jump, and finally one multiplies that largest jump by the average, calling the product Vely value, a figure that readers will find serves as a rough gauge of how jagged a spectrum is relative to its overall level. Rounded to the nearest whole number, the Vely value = 25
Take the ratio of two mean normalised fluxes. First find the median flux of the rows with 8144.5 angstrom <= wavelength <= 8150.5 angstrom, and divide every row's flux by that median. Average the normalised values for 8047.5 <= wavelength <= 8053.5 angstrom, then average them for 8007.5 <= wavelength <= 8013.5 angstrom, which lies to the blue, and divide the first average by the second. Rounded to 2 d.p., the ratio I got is 0.96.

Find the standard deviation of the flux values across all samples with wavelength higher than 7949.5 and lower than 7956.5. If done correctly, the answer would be 0.9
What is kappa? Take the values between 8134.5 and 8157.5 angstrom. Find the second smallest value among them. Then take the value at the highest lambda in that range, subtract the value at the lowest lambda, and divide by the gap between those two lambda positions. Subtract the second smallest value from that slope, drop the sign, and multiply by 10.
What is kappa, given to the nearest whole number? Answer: 165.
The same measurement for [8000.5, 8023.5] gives 178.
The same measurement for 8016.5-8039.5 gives 179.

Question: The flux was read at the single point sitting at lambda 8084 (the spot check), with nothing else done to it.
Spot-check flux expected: 19.9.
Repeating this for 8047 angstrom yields 19.6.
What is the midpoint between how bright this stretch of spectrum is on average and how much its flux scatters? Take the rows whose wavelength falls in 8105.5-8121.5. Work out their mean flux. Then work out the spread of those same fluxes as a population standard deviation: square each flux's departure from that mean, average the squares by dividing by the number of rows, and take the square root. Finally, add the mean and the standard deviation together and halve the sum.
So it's 13.2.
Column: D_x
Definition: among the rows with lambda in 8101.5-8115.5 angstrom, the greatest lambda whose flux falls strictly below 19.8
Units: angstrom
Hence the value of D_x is 8111 angstrom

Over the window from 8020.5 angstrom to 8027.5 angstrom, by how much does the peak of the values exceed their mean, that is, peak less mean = 1.2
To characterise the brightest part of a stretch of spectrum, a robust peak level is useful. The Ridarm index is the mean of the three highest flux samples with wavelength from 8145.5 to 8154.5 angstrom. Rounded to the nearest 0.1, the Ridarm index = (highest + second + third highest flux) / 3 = 23.3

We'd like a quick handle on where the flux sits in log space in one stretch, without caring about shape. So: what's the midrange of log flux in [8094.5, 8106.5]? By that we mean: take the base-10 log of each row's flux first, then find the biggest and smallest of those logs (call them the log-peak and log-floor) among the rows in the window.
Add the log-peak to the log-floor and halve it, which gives 1.30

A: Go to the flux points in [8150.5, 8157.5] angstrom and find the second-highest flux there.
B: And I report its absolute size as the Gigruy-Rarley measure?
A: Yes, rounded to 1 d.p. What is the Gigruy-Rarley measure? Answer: 21.0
